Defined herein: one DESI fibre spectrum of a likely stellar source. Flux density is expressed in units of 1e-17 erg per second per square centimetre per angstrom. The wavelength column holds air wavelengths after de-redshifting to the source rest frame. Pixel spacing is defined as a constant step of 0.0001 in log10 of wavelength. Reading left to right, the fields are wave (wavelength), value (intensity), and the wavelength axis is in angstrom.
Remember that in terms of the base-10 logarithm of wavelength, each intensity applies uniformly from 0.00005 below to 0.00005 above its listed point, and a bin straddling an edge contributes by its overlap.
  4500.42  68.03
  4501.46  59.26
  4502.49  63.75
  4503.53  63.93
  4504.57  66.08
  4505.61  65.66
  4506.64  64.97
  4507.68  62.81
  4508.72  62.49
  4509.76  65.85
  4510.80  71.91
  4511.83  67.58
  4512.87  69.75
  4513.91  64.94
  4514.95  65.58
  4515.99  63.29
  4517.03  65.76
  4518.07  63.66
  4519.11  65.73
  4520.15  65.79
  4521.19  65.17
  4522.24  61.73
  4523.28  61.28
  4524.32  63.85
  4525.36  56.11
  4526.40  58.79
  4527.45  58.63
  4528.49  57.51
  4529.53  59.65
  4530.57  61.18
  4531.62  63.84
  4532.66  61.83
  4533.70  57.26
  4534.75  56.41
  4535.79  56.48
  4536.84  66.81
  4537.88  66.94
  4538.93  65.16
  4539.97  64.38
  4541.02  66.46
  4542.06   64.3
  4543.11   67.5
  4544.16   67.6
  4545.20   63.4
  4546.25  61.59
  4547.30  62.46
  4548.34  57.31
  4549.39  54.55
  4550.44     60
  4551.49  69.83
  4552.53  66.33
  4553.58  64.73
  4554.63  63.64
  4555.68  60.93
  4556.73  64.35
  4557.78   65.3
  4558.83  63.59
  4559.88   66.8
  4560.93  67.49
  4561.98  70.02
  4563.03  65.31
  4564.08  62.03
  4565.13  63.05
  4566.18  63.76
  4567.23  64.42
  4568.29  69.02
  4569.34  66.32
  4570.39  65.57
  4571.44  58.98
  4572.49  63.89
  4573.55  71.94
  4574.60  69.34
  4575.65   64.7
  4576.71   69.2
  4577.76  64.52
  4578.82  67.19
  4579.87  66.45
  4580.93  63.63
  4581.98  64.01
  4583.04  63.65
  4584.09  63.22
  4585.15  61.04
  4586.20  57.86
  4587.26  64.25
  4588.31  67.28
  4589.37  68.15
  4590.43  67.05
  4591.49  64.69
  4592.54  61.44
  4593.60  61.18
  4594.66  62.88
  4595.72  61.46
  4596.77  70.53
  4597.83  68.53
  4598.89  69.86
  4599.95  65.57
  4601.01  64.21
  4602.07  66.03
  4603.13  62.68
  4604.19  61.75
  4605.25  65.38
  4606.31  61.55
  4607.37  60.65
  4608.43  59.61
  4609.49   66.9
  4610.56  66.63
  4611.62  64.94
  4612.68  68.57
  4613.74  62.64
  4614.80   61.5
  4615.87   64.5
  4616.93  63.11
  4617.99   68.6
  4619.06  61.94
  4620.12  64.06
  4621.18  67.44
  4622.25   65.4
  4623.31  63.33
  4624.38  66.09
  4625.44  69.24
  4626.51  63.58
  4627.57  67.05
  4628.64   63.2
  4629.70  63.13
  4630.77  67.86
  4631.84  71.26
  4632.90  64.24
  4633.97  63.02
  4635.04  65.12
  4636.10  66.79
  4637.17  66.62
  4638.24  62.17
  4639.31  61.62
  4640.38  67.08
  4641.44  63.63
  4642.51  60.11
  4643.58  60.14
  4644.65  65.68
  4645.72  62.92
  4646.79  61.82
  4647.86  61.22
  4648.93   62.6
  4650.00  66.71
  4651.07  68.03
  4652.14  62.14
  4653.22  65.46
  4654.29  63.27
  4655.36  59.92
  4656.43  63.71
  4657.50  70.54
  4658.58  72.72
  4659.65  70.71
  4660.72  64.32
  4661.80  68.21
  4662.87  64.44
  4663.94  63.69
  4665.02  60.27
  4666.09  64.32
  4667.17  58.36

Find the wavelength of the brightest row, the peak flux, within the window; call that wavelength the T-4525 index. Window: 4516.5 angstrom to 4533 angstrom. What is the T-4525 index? 4520.15 angstrom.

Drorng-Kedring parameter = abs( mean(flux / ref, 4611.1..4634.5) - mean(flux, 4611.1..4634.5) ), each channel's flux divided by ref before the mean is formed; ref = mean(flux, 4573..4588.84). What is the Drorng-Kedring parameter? 64.2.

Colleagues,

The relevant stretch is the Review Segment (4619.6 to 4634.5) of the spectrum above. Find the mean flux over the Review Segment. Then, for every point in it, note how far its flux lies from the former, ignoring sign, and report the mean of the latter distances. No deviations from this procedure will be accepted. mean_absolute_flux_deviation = 2.2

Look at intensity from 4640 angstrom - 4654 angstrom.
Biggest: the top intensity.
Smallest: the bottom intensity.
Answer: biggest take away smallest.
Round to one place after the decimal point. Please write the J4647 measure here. 7.9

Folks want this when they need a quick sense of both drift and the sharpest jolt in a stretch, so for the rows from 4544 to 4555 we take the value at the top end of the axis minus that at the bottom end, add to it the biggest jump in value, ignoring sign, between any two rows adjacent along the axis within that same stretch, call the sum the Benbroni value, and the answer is 5.9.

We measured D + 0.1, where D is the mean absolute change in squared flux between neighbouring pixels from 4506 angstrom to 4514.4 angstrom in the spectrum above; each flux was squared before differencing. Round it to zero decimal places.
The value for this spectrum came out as 448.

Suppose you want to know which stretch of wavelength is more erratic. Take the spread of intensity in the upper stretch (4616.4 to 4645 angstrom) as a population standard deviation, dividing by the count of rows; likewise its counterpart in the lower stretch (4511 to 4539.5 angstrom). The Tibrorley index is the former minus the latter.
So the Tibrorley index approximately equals -1.1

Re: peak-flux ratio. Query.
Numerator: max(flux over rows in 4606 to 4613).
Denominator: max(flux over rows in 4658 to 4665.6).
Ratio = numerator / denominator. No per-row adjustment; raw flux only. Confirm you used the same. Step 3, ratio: 0.943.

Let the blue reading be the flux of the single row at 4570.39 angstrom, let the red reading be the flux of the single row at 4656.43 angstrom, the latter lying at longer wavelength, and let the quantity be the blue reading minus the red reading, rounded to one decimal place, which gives 1.9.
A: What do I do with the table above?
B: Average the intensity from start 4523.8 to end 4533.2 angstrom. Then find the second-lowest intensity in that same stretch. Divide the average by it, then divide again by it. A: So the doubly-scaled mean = 0.0182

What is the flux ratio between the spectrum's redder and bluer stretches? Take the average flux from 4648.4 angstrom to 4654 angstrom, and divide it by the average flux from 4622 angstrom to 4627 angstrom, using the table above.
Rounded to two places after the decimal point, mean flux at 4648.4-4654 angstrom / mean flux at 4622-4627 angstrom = 0.99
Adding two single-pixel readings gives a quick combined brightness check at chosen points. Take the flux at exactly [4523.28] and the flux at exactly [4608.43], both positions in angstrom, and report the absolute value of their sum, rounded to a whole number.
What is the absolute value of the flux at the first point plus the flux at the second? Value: 121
